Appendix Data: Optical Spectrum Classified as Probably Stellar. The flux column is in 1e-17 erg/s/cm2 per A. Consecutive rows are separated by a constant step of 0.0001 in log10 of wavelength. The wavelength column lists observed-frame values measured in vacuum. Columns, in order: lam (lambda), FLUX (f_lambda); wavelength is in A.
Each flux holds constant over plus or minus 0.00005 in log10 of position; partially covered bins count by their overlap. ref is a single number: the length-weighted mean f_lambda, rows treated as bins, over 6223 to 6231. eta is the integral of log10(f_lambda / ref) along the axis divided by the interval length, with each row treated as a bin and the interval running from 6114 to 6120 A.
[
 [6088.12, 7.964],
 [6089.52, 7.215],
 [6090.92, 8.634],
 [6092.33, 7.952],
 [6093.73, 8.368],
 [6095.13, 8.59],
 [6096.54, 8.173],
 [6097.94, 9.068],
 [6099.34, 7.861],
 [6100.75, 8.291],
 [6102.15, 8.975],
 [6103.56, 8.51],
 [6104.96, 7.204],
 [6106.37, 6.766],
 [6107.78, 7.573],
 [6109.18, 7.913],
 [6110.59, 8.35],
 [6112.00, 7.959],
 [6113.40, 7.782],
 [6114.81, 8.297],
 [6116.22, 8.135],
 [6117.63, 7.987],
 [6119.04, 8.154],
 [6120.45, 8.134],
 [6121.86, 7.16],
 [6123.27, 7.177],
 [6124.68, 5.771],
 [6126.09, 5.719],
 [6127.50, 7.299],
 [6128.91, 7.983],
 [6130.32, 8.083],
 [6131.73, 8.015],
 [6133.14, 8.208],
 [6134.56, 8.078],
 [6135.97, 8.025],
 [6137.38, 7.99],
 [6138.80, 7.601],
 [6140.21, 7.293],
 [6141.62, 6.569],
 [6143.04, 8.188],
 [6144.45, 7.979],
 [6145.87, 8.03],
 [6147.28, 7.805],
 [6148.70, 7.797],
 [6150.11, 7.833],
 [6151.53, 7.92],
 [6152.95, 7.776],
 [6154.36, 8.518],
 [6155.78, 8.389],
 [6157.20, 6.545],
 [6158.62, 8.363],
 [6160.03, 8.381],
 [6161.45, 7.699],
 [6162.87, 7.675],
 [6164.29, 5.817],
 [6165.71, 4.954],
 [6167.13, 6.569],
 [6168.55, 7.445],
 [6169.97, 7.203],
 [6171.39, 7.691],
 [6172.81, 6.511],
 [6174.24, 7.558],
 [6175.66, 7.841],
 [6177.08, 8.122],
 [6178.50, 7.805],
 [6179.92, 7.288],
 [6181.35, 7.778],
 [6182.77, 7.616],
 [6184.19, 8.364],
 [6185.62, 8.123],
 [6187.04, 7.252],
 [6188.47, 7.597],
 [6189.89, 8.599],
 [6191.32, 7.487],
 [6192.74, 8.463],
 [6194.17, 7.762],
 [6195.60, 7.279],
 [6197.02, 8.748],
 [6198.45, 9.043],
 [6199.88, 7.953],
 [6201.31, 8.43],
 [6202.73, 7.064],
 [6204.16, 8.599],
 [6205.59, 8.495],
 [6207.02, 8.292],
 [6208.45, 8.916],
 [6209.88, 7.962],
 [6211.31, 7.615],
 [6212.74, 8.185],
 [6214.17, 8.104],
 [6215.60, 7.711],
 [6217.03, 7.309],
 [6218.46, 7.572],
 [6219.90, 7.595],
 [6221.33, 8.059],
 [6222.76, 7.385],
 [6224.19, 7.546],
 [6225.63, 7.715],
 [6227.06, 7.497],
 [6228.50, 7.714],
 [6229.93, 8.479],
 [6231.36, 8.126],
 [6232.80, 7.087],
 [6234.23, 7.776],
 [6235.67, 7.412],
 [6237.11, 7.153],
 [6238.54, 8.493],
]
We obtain 0.02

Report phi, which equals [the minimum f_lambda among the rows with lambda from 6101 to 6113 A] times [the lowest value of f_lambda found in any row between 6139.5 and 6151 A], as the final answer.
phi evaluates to 44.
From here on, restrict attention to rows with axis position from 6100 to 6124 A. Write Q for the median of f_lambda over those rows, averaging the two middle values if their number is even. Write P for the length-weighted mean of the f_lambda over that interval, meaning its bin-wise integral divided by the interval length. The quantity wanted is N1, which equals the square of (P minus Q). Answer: 0.008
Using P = 7.90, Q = 8.0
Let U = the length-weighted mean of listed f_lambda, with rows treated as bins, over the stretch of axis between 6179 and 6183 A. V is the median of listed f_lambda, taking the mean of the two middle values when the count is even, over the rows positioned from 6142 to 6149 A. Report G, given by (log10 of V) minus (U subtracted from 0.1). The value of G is 8.37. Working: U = 7.57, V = 7.98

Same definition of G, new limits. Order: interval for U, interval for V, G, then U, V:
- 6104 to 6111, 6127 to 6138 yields 8.37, 7.57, 8.02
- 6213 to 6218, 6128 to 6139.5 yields 8.56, 7.75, 8.02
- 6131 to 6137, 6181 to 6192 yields 8.87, 8.08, 7.70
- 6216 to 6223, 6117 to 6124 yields 8.41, 7.60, 7.99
